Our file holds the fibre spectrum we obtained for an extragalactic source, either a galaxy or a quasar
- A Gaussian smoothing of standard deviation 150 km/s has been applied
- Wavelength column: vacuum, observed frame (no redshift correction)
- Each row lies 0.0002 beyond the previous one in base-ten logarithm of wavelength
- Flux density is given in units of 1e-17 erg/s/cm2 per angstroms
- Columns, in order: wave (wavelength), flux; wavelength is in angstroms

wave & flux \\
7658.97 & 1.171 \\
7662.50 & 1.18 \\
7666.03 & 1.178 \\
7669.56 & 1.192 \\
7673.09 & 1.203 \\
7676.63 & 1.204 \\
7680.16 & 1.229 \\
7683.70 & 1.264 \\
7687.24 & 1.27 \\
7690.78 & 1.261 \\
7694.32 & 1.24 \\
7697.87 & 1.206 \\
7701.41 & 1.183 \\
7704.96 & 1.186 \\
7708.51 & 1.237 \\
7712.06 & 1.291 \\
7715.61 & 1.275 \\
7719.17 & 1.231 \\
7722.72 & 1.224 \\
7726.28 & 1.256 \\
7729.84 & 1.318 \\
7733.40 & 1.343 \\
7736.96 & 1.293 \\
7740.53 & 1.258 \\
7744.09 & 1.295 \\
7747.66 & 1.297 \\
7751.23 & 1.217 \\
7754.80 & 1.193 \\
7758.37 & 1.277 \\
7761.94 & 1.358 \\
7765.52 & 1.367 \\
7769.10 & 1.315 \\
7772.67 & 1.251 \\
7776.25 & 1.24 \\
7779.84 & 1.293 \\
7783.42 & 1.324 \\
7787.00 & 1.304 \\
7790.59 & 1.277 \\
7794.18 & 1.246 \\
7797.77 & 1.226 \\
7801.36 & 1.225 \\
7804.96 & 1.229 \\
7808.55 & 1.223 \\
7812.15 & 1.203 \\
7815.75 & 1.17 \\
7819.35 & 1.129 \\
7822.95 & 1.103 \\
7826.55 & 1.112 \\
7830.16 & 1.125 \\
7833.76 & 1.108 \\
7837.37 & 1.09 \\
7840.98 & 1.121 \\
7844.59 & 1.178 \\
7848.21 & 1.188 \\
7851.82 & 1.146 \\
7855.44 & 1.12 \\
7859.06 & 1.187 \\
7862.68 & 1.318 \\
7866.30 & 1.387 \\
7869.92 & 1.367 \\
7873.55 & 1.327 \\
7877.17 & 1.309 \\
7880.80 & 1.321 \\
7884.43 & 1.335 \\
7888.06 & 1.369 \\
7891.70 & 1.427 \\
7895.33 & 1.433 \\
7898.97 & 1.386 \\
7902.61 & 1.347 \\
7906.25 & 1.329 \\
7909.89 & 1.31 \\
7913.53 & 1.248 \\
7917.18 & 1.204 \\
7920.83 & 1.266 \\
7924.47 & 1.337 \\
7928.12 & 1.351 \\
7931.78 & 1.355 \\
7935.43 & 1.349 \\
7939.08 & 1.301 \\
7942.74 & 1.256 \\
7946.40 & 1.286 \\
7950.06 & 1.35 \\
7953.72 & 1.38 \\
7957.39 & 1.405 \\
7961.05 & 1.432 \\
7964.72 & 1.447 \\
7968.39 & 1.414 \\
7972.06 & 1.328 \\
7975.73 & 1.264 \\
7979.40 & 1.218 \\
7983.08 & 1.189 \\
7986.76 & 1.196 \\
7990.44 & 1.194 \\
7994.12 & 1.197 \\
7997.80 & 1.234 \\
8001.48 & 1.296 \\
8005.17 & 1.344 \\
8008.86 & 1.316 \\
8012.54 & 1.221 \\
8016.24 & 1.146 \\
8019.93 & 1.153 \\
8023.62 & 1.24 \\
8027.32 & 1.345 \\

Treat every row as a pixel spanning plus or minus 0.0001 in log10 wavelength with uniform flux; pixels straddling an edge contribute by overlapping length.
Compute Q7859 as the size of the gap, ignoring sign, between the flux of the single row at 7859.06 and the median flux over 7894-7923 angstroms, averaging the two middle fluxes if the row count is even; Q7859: 0.13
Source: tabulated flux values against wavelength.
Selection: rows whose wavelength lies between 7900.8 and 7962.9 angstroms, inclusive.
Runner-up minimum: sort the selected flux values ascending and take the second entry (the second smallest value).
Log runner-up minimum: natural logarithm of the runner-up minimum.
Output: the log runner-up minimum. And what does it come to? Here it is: 0.22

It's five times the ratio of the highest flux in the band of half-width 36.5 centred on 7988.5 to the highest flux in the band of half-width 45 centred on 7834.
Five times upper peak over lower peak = 5.2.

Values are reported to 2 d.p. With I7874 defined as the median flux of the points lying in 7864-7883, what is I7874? 1.33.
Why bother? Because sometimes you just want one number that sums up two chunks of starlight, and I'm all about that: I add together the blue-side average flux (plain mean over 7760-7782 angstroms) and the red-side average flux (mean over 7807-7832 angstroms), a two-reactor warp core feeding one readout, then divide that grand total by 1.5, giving 1.637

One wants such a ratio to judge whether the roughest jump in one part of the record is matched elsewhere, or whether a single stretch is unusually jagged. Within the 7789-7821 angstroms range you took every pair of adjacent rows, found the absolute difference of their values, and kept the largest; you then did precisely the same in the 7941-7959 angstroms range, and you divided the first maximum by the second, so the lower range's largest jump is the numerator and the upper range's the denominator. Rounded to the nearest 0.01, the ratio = 0.64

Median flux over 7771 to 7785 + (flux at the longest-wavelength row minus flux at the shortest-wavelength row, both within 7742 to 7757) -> 1.17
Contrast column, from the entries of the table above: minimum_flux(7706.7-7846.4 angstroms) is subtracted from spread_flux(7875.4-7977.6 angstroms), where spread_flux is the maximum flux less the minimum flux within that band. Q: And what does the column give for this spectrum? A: -0.85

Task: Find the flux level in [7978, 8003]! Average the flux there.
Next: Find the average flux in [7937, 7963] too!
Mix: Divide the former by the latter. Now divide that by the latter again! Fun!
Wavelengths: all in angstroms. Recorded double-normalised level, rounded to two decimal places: 0.67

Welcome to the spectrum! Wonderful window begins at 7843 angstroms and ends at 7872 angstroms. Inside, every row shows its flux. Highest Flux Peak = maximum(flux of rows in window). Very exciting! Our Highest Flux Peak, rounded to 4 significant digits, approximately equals 1.387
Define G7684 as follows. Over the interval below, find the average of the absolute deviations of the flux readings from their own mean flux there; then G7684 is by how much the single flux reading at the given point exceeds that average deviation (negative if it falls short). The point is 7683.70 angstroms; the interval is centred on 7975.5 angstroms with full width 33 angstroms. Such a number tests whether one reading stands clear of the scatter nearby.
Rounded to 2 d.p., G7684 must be 1.17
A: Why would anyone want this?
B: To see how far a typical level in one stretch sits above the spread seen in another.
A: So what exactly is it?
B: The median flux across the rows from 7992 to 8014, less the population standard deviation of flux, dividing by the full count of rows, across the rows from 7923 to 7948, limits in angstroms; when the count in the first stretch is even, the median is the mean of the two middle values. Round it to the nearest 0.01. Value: 1.23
